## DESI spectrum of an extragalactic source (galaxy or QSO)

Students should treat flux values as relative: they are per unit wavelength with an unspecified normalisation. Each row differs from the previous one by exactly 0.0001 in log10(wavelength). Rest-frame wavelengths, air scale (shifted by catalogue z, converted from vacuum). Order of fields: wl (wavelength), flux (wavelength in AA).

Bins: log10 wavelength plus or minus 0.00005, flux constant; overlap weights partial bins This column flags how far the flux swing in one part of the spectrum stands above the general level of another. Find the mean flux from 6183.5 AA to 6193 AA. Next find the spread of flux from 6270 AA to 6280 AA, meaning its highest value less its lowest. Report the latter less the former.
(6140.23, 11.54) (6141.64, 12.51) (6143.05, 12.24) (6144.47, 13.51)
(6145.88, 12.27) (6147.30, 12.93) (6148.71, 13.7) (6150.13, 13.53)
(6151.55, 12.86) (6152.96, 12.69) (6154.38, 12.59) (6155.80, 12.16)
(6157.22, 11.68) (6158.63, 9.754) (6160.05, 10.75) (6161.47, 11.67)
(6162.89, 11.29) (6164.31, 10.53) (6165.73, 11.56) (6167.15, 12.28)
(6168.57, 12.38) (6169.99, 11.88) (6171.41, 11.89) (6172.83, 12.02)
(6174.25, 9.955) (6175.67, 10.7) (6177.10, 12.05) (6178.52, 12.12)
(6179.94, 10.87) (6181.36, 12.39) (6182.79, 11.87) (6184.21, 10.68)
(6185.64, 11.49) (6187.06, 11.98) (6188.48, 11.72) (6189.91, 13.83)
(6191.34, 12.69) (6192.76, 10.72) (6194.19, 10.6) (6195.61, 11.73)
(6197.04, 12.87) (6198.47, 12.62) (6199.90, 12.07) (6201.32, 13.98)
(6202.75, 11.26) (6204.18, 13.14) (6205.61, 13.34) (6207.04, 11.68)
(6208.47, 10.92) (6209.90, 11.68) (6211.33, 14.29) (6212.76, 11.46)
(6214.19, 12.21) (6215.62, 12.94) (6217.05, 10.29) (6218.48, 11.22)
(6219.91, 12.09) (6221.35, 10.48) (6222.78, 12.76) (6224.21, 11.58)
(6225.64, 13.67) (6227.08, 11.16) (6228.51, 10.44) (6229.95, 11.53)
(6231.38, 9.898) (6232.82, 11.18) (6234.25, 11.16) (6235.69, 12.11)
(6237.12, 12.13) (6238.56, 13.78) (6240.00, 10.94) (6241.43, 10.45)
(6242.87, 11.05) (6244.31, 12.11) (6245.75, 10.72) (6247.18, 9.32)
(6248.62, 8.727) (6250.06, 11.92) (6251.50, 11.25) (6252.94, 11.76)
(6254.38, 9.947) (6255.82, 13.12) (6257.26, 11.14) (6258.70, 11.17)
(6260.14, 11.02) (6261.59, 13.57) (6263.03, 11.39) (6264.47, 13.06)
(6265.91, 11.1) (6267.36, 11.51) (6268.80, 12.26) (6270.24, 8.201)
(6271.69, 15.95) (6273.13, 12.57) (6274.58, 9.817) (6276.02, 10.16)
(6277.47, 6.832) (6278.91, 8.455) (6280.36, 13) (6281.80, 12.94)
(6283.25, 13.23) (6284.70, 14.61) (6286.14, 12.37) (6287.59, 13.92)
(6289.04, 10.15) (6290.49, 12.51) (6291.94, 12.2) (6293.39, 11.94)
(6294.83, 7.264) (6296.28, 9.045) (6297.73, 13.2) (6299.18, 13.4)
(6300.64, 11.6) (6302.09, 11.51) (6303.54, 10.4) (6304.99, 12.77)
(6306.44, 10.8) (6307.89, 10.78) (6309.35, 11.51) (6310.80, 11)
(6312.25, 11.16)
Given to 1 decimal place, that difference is -2.8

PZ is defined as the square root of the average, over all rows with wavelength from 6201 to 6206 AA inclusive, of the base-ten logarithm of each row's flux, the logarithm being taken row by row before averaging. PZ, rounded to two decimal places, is 1.05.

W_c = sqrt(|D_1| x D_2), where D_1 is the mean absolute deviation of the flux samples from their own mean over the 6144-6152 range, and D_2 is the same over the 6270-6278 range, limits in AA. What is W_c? 1.05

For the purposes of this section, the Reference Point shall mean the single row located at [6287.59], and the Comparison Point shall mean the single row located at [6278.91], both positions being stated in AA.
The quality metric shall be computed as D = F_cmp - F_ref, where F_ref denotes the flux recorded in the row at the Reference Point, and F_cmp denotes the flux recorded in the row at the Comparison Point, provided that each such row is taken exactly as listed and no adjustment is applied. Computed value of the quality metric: -5.5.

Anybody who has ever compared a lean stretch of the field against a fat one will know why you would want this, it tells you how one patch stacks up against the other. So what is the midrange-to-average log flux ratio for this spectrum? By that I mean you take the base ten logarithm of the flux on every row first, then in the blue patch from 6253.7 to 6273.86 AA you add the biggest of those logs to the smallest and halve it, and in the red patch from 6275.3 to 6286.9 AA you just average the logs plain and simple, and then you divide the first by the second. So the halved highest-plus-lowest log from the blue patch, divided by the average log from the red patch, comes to 1.01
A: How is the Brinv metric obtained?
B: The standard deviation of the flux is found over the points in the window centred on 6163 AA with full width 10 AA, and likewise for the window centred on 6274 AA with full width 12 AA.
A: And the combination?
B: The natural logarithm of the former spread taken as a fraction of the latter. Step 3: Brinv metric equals -1.3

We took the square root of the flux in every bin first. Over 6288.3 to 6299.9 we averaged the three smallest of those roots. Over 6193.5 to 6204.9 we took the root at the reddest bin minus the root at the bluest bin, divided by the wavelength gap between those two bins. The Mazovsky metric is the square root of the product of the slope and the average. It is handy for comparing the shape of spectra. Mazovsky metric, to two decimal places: 0.33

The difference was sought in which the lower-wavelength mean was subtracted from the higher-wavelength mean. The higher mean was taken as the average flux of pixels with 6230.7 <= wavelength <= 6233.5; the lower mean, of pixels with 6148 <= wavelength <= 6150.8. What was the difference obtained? -3.1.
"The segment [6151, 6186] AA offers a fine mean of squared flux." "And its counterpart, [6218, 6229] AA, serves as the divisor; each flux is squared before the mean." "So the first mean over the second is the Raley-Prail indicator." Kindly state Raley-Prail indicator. 0.98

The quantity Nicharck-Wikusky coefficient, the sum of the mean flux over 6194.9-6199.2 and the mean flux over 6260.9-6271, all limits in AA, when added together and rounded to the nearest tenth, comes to 24.0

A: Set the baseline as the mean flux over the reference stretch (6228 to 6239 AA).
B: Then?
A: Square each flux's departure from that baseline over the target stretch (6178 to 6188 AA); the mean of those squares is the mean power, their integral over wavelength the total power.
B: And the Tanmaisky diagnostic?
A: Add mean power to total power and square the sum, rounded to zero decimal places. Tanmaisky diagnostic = 16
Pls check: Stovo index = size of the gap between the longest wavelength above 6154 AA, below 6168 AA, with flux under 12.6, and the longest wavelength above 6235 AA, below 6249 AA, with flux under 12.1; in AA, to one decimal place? 81.5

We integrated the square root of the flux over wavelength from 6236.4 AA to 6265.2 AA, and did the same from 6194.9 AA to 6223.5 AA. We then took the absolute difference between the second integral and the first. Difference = 2.4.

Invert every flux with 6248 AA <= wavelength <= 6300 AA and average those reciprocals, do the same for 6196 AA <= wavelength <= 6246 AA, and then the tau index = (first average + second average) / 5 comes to 0.0350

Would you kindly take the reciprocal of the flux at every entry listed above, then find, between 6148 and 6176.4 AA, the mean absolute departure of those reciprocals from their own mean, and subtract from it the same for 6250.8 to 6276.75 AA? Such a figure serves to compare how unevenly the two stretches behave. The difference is -0.003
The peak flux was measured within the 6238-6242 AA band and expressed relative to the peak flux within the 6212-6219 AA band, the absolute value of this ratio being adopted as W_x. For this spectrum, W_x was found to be 1.06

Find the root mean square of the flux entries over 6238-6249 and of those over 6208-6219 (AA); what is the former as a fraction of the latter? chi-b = 0.92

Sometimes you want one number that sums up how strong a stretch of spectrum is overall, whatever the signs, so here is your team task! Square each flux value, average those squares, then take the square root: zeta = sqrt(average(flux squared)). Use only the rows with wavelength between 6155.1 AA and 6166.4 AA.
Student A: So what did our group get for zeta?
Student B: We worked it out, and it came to 11.2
